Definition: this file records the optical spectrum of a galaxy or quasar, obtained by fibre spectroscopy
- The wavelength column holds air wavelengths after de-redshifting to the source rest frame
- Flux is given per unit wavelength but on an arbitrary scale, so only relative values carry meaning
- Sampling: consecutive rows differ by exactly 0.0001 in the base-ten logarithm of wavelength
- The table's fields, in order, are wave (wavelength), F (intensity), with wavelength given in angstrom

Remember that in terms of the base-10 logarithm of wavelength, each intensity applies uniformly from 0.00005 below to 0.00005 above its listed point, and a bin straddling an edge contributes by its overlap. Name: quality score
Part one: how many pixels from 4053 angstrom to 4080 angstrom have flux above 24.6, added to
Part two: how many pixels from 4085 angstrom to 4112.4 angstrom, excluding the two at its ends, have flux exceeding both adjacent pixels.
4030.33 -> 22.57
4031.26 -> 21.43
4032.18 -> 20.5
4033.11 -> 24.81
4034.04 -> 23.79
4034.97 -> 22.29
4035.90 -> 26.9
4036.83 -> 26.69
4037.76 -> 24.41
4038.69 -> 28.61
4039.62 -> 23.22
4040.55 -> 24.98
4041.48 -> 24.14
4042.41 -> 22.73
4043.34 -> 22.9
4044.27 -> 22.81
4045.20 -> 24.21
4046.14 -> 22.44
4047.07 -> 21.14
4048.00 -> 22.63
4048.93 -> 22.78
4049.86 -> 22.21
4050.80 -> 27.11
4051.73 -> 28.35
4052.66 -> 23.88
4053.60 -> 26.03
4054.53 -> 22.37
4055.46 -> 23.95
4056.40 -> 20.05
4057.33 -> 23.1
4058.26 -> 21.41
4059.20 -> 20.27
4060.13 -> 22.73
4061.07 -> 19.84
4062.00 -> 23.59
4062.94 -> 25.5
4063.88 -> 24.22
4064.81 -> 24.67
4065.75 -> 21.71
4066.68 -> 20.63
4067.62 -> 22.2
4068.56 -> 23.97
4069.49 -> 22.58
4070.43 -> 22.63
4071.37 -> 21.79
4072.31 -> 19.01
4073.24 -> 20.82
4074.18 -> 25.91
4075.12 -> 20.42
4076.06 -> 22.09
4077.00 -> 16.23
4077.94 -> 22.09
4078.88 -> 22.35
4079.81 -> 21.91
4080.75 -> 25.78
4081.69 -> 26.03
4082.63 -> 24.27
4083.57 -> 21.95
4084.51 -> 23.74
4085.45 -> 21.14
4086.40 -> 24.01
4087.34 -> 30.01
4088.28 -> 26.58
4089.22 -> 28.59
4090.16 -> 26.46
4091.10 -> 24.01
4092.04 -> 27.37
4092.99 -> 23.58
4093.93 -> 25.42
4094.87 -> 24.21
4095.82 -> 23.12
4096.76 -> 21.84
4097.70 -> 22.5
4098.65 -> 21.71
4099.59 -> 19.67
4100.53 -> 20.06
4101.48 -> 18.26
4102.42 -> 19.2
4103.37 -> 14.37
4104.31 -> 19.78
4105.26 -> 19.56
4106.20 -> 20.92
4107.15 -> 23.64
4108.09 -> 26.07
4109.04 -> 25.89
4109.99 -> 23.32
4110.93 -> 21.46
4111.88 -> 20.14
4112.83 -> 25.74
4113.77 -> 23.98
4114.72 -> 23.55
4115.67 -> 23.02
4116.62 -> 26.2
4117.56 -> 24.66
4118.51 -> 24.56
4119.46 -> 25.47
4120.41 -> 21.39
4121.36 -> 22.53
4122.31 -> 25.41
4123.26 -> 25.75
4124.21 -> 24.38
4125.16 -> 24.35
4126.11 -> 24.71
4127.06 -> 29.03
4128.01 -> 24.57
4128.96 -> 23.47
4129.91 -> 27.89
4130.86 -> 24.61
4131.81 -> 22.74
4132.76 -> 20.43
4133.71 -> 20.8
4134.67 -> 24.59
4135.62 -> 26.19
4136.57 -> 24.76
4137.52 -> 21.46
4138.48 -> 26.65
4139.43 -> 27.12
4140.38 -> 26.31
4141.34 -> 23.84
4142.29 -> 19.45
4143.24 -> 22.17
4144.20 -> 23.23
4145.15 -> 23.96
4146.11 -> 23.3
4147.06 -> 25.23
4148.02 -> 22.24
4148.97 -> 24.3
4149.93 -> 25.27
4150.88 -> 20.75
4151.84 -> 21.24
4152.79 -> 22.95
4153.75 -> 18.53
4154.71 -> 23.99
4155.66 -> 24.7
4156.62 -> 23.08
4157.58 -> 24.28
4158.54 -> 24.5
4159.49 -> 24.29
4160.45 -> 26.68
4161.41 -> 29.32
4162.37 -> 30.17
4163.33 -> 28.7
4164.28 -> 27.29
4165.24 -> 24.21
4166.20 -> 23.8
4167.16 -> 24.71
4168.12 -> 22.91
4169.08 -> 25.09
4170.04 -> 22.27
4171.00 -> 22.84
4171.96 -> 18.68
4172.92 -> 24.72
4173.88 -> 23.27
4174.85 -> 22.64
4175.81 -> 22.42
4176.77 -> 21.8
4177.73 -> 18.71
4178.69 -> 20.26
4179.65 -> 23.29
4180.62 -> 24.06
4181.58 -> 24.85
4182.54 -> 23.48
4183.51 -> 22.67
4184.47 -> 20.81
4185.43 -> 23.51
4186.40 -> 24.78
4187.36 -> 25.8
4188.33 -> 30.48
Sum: 13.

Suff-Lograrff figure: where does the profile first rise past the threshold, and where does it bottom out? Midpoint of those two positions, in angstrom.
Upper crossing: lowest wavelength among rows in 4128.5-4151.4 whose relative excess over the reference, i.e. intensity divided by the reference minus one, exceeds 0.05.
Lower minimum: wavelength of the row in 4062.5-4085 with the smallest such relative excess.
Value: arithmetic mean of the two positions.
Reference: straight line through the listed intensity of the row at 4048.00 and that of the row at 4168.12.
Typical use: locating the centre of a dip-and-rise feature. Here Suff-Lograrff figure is 4103.5 angstrom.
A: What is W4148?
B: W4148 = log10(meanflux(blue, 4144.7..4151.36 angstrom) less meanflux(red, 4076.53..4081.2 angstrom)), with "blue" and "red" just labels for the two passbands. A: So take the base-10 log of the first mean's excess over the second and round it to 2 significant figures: 0.28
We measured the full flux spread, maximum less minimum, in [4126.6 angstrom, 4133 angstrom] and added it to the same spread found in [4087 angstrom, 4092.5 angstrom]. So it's 15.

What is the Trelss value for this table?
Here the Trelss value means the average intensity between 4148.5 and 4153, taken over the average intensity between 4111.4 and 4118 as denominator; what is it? 0.96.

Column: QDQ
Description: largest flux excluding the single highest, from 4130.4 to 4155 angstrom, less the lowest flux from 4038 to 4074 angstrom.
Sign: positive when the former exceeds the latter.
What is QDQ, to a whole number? 8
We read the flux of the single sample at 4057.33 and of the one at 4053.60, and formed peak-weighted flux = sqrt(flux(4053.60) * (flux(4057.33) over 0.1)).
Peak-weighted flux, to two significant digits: 78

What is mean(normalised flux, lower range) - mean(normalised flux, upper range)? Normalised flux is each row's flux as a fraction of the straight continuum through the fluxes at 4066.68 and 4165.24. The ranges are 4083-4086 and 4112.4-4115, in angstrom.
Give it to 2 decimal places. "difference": -0.05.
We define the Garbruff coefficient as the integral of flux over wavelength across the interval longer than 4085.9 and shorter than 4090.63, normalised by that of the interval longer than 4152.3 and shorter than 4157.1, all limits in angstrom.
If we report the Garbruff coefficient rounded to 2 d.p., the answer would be 1.18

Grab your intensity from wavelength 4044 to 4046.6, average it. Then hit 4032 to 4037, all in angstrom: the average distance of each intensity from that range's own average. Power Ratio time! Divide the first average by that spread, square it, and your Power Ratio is 138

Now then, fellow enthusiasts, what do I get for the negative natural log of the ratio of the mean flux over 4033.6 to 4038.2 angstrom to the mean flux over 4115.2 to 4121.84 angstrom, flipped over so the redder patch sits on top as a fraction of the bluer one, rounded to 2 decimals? 0.03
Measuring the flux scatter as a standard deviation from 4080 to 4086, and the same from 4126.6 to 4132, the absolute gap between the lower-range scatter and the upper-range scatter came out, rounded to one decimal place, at 0.5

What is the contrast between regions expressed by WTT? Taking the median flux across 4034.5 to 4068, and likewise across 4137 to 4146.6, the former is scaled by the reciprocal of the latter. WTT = 0.98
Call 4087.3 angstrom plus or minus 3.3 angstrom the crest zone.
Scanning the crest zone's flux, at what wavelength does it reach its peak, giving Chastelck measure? 4087.34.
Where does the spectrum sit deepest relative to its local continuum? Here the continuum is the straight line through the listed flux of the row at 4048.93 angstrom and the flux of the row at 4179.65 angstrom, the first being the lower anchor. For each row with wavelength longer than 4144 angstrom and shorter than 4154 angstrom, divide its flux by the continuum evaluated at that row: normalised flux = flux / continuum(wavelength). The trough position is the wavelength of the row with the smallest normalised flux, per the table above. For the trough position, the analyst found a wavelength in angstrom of 4153.75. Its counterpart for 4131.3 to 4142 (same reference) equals 4132.76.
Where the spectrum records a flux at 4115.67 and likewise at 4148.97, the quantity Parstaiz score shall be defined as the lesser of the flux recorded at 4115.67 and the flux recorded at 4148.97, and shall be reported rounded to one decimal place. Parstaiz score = 23.0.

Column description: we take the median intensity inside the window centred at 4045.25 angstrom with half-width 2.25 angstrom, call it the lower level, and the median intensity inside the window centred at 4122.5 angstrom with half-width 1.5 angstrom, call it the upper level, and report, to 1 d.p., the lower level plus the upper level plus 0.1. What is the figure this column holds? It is 48.3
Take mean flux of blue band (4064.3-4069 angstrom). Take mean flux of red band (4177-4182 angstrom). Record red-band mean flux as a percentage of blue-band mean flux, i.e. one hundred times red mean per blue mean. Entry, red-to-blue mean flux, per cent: 98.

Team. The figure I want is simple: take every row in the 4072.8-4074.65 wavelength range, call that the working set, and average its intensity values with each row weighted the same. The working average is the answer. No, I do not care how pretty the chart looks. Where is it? 23.4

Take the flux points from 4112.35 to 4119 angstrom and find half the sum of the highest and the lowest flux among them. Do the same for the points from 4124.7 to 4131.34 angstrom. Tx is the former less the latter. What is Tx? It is -2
